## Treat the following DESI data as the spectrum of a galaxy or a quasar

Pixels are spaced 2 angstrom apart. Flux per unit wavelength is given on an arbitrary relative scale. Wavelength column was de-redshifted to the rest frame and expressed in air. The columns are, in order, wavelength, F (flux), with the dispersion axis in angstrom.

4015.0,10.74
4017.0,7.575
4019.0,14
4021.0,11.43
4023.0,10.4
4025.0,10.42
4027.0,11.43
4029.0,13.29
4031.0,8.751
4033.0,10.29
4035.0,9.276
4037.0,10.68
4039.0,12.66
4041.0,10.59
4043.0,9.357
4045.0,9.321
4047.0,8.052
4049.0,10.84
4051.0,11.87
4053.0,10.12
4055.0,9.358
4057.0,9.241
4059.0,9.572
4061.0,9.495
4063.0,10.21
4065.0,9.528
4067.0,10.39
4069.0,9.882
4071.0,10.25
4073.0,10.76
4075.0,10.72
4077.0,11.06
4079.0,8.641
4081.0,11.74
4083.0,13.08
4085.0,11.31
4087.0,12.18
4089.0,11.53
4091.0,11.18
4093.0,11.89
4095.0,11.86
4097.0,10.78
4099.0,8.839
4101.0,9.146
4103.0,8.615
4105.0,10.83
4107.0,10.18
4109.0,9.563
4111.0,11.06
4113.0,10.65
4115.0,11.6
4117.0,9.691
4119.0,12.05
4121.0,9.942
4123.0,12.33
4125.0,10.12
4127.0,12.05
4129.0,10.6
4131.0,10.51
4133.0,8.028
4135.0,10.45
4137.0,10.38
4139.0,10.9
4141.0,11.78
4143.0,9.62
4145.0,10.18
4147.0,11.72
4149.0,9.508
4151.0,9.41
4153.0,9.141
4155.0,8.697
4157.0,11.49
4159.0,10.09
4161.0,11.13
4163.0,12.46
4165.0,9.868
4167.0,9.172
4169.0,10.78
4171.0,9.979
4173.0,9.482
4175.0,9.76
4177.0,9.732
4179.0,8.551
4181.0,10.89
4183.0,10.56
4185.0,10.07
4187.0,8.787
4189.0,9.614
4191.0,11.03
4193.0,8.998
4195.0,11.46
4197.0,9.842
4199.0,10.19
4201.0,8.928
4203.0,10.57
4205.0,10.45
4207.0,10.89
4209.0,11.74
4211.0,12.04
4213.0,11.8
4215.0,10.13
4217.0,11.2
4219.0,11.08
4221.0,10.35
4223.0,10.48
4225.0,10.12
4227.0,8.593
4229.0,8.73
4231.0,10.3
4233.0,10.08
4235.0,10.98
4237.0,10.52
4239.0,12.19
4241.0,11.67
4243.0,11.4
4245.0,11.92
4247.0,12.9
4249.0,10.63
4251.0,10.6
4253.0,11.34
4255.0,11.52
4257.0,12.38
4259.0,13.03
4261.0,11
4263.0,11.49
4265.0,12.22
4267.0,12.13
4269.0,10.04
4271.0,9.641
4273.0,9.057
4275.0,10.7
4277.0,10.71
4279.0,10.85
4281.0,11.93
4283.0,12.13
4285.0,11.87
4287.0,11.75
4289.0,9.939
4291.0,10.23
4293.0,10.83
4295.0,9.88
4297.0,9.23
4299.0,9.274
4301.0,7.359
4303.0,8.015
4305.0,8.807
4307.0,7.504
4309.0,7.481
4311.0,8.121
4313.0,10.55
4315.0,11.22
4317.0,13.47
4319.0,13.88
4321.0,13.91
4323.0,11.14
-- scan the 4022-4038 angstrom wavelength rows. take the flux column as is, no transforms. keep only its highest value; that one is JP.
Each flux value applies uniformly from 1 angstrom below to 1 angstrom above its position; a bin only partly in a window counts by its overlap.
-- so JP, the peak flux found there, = 13.29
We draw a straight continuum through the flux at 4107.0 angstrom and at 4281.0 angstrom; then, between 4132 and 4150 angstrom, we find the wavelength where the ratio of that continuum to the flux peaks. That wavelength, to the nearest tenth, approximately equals 4133.0 angstrom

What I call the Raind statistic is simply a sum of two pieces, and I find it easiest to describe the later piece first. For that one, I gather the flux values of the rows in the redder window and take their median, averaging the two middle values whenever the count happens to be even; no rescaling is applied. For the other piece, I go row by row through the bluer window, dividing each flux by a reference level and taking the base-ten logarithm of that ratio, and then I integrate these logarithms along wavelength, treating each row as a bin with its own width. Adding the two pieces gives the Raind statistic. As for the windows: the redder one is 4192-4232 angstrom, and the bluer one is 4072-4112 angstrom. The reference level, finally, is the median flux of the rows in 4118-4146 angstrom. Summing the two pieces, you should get 10.72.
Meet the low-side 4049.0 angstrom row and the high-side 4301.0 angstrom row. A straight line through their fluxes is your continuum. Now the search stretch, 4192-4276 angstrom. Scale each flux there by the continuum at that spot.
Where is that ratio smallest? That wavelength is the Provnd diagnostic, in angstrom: 4193.0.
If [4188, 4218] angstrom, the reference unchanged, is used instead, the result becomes 4193.0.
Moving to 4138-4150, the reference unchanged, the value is 4149.0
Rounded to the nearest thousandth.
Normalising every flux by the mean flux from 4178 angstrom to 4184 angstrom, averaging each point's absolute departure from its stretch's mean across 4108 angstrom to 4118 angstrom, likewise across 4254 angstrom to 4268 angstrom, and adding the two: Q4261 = 0.125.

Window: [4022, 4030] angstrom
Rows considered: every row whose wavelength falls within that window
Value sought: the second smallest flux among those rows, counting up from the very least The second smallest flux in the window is 10.42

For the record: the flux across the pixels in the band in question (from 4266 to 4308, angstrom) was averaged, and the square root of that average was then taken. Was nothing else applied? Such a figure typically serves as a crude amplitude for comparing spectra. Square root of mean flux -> 3.18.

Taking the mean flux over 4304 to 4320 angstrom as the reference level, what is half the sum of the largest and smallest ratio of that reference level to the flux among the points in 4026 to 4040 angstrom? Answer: 0.96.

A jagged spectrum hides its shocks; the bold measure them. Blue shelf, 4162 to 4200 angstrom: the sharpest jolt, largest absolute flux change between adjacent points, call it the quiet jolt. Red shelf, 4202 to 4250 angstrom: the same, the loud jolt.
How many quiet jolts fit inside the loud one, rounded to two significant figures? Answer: 0.88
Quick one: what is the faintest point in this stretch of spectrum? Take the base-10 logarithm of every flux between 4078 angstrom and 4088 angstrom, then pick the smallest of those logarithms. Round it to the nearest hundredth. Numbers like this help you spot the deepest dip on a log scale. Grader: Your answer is 0.94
